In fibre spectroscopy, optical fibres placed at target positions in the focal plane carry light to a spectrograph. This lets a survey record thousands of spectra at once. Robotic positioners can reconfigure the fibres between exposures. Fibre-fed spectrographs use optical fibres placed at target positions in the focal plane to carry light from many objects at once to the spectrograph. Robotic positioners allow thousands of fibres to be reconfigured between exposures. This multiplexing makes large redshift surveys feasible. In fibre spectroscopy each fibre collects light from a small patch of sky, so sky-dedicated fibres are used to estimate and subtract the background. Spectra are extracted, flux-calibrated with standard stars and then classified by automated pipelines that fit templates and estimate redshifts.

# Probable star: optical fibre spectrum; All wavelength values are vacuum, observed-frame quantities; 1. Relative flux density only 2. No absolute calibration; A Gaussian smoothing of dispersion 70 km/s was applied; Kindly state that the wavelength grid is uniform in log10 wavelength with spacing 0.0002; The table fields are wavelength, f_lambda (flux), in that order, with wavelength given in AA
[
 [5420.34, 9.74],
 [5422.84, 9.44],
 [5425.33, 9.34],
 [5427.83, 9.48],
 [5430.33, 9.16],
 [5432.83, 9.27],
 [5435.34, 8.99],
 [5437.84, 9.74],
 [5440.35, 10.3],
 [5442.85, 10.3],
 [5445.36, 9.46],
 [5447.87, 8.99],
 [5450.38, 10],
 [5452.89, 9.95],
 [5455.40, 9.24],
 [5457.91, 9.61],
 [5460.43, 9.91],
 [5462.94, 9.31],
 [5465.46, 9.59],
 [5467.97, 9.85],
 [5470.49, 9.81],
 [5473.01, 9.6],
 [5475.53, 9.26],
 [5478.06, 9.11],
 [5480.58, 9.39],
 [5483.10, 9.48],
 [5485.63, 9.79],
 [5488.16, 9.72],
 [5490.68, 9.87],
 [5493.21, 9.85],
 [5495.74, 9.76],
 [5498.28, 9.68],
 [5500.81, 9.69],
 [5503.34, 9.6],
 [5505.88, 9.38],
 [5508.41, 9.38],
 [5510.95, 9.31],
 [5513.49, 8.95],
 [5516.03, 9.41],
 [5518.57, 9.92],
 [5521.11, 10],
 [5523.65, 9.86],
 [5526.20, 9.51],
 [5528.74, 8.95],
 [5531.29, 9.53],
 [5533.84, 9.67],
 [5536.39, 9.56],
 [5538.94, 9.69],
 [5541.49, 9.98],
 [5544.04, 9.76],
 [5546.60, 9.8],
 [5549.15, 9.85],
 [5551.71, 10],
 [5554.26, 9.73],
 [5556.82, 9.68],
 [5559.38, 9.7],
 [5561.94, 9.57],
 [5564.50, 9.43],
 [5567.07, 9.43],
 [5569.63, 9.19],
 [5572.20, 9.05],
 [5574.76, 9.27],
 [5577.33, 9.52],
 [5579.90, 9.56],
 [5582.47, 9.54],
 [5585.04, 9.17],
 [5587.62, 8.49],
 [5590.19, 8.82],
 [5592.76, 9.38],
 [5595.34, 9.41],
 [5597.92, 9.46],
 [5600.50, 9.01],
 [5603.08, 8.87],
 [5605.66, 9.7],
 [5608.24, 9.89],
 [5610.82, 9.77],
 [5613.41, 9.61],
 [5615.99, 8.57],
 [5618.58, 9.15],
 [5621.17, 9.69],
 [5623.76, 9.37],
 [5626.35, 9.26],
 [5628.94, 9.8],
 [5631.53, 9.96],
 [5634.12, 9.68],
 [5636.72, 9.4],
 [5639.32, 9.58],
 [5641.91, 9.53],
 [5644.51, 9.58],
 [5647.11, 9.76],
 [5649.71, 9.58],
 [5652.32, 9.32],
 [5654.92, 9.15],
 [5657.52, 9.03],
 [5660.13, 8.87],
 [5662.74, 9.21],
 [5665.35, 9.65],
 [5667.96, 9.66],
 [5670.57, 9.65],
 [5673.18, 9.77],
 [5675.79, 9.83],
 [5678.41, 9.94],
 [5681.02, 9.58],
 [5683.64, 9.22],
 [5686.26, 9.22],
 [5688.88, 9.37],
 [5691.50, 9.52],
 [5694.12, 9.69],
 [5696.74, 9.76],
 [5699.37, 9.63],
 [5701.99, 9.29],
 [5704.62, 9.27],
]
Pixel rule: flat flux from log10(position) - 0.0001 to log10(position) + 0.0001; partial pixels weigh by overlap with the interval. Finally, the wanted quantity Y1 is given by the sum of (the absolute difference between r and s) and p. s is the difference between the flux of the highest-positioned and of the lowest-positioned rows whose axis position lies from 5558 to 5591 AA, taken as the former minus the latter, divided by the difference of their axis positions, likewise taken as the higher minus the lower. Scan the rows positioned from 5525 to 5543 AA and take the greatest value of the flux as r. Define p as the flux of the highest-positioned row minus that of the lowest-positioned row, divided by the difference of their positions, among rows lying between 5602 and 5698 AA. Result 10.0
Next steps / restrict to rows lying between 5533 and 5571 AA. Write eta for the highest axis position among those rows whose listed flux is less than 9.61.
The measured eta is 5569.63 AA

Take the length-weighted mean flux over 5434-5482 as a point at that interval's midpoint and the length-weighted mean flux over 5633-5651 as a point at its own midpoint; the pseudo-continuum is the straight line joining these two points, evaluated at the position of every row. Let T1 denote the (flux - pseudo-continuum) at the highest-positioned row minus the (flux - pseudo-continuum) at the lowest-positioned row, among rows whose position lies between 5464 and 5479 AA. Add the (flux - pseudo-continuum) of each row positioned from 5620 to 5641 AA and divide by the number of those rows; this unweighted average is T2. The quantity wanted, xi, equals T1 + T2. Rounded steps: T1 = -0.5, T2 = 0.01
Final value -0.5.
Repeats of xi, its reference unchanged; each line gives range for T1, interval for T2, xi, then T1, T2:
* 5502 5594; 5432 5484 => -0.2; -0.2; -0.02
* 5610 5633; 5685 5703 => 0.1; 0.2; -0.08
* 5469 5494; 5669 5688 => 0.1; 0.0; 0.02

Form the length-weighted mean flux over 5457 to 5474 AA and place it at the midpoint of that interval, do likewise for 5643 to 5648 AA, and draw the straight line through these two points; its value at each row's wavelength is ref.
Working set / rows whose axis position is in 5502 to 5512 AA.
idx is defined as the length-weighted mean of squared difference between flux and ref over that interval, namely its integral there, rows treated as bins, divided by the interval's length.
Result 0.07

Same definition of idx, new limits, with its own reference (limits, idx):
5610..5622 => 0.31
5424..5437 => 0.20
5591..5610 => 0.19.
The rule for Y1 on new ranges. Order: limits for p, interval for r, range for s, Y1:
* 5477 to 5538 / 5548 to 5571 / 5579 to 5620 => 10.0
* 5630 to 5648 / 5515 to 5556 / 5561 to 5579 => 10.0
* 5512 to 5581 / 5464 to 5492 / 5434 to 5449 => 9.9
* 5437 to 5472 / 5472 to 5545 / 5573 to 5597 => 10.0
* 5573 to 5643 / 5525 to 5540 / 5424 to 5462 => 9.7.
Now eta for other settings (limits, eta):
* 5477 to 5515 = 5513.49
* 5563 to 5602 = 5600.50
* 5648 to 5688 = 5686.26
